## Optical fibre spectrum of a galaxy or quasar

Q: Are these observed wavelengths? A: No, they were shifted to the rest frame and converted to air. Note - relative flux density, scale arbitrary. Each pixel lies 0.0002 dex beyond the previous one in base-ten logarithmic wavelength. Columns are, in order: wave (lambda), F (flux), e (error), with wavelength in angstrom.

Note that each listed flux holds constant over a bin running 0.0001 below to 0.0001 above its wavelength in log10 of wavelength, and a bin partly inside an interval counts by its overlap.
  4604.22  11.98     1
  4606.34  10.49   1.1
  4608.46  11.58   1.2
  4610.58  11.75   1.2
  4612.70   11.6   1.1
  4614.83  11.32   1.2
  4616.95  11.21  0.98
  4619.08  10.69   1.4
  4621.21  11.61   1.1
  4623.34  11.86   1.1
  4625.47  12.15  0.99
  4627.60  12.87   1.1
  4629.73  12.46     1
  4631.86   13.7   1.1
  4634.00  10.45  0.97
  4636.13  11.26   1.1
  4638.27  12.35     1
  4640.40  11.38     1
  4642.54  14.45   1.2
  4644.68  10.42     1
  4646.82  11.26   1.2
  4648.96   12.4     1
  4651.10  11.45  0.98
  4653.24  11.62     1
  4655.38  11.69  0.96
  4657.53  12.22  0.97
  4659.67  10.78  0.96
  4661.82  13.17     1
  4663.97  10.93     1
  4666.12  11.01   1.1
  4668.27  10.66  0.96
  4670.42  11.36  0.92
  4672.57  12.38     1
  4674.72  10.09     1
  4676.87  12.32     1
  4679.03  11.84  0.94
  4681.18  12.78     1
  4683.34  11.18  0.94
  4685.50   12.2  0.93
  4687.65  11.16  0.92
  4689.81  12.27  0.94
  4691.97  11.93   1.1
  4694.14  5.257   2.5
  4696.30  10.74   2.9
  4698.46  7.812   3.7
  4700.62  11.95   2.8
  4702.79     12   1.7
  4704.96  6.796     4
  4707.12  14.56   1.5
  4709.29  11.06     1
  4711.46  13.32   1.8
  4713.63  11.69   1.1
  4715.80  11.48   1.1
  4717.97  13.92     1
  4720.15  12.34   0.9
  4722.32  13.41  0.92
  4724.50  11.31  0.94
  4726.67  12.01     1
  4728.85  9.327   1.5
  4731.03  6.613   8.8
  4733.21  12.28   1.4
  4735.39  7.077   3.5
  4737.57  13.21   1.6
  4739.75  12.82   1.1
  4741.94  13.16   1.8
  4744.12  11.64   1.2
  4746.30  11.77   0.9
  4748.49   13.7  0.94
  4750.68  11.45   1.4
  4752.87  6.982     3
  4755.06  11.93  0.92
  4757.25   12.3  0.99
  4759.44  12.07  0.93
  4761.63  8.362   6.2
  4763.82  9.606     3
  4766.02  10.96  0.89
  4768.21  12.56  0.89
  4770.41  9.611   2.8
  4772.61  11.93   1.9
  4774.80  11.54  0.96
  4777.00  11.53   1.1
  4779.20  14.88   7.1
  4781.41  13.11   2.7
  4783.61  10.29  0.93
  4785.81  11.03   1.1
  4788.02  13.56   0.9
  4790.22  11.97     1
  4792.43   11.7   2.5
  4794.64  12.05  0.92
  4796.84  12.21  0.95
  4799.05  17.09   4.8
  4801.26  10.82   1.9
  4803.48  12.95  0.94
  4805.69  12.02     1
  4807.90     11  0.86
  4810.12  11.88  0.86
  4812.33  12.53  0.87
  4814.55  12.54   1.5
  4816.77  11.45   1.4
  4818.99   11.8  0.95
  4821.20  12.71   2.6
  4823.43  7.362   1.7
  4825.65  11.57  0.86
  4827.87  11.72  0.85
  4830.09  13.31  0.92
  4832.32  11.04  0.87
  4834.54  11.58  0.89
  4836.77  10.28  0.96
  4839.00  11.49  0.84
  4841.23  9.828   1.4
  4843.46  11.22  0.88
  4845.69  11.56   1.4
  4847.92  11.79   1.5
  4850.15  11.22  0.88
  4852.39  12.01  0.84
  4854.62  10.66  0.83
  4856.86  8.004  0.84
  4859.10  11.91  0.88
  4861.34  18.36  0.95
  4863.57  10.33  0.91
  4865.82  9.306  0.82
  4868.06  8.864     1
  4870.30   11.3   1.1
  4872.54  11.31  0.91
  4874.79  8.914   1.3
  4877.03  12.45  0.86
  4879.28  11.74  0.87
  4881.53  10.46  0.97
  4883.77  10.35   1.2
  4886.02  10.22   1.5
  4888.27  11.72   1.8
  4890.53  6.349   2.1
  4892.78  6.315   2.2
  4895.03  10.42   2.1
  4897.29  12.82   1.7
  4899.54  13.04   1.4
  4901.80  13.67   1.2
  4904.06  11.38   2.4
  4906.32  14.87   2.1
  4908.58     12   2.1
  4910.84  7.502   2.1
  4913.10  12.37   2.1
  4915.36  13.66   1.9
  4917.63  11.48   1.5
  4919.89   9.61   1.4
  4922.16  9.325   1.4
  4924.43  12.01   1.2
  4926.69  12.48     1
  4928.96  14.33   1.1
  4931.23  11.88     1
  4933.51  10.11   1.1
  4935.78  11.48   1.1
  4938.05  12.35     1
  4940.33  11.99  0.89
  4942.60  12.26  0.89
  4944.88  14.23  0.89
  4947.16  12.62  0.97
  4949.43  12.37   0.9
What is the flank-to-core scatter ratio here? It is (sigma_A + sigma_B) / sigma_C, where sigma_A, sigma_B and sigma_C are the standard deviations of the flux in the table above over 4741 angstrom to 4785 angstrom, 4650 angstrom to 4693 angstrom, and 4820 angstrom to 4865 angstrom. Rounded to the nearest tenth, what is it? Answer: 1.2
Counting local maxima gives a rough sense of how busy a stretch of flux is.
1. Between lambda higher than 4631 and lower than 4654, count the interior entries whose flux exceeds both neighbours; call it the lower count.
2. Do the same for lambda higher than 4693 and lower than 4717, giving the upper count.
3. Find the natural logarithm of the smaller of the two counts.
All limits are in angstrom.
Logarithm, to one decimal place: 1.1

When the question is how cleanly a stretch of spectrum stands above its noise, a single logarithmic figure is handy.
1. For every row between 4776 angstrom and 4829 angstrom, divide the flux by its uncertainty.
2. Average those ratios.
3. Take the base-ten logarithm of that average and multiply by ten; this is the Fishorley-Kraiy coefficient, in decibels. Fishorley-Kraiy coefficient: 10.0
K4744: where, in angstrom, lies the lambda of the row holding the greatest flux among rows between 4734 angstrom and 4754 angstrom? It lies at 4748.49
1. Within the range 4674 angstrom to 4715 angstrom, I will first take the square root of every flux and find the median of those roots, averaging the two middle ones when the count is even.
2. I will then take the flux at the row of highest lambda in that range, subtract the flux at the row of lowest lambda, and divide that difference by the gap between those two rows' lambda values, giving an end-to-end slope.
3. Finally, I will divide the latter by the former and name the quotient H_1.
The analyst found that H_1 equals 0.012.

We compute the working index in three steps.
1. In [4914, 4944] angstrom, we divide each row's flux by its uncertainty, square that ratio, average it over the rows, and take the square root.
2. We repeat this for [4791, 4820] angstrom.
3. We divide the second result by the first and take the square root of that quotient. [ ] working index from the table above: 1.02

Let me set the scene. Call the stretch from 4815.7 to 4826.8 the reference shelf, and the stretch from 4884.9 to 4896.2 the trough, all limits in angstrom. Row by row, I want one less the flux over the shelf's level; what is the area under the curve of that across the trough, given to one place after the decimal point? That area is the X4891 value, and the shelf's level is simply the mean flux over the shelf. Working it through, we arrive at 2.0 angstrom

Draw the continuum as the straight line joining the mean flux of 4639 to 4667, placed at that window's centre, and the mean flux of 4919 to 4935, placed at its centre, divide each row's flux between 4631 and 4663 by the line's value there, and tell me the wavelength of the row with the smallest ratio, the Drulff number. 4644.68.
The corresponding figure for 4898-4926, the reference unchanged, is 4910.84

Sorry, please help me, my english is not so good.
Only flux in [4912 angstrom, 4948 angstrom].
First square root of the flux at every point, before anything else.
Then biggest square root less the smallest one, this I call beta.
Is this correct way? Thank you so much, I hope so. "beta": 0.7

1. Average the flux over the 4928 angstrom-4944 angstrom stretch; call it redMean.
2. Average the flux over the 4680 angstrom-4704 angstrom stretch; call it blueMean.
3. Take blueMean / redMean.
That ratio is 0.90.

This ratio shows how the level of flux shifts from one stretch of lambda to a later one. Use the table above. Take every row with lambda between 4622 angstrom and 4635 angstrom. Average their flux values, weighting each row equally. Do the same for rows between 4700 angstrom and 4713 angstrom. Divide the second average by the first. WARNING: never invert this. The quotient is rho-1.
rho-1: 0.95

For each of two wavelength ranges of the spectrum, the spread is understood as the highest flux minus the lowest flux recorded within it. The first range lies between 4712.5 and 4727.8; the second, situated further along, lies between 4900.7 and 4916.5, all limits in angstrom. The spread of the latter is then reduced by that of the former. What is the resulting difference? 5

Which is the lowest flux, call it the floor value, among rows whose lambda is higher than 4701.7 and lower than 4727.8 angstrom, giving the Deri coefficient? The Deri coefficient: 6.796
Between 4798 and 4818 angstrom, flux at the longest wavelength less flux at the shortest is -5.6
